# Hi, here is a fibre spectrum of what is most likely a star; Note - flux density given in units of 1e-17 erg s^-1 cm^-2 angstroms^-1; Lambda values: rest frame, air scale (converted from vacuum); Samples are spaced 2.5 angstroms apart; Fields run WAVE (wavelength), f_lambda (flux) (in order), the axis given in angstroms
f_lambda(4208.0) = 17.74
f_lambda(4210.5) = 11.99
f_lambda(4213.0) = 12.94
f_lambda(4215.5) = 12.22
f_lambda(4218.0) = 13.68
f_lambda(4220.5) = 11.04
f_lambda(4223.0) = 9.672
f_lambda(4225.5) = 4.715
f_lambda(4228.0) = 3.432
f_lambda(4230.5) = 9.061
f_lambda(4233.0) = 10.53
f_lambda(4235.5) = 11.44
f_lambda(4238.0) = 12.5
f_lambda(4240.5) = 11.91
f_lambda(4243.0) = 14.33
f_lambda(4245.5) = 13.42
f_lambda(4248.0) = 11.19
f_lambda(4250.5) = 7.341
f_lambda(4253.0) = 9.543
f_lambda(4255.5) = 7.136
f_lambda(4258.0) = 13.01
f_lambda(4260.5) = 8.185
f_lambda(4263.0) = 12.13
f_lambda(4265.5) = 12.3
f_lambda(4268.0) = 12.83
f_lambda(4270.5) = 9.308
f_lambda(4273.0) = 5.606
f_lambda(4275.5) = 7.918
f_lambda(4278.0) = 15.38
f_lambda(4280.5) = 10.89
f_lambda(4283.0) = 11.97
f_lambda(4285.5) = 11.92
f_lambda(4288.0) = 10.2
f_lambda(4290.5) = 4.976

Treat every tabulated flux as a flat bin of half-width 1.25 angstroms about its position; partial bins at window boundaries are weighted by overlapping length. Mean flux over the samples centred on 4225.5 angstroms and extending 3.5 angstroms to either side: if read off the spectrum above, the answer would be 5.9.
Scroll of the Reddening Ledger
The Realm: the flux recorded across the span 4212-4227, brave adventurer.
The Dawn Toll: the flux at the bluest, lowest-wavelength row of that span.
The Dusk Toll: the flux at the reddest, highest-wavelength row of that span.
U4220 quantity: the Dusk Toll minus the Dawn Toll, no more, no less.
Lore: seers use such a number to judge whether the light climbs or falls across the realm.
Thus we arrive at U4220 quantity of -8.2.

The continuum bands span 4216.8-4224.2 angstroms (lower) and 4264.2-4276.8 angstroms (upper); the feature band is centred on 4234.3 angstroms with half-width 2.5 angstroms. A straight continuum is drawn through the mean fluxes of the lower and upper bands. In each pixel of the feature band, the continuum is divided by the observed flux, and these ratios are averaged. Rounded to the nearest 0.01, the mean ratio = 1.00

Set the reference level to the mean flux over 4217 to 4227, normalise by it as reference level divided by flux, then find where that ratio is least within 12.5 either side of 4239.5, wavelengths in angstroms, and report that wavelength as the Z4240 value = 4243.0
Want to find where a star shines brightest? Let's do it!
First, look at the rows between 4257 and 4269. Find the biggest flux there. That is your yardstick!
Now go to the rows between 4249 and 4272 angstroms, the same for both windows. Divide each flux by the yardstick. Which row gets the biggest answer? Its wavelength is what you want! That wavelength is 4258.0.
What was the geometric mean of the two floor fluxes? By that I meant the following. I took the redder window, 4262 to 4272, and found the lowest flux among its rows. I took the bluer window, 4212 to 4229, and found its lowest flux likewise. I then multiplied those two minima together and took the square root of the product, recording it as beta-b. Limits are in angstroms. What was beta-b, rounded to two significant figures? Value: 5.7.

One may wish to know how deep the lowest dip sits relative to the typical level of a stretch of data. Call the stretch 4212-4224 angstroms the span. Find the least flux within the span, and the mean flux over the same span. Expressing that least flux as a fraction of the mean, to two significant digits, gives 0.81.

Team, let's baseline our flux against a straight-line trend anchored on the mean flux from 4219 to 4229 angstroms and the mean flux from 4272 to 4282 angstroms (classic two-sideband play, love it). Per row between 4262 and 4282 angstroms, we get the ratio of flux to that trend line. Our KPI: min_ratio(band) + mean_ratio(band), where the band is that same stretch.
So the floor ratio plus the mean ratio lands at 1.7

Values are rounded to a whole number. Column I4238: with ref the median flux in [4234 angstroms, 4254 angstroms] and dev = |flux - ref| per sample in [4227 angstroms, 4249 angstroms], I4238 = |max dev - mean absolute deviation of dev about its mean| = 7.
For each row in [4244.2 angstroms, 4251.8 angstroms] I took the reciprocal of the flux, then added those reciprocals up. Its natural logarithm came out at -1.2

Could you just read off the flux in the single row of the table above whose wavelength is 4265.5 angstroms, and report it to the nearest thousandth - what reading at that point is 12.300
